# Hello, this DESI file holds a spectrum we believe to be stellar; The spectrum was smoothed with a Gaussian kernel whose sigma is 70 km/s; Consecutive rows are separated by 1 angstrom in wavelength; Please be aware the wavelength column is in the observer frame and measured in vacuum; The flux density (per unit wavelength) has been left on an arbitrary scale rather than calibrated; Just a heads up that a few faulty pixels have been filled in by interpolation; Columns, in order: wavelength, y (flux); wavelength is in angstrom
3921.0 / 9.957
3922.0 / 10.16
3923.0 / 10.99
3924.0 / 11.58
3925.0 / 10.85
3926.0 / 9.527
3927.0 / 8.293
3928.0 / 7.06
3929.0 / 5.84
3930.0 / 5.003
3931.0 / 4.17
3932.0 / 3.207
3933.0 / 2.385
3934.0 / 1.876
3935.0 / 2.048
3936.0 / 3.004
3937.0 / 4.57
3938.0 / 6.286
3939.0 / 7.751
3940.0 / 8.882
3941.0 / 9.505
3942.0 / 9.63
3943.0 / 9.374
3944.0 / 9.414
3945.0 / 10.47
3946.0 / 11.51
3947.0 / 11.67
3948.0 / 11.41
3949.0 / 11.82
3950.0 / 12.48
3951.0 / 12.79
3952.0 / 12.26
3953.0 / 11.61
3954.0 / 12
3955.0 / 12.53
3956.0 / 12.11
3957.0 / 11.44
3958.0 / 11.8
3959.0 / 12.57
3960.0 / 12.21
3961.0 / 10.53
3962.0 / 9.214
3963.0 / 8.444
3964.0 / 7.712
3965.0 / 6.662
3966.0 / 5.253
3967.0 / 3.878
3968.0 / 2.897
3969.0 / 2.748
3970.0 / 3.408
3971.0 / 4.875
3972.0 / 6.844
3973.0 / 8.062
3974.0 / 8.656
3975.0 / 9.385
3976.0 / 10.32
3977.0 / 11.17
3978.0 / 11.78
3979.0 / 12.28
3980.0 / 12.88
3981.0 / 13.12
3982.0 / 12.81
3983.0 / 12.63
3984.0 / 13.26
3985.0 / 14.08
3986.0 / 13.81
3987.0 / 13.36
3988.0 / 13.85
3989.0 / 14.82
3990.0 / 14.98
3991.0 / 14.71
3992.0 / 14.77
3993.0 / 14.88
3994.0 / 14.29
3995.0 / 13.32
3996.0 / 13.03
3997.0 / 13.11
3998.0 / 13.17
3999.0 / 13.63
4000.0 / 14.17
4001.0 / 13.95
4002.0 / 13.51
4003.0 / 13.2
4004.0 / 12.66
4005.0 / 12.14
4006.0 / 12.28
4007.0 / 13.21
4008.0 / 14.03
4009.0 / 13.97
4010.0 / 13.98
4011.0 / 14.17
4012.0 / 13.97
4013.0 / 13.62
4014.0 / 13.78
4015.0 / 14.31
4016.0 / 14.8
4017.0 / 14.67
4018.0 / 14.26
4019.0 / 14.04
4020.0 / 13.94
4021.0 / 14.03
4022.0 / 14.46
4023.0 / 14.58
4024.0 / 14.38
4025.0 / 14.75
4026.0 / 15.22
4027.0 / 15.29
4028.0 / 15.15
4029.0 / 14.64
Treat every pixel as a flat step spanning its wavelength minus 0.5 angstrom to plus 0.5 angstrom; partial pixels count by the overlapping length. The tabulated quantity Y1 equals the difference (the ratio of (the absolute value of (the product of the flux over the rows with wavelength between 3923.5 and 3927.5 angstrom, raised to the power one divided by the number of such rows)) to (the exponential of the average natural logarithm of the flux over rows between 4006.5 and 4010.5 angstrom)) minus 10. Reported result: -9.28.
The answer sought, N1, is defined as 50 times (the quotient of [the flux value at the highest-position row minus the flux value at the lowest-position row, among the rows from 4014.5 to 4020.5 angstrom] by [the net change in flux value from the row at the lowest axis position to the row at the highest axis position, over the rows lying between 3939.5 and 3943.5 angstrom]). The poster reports -38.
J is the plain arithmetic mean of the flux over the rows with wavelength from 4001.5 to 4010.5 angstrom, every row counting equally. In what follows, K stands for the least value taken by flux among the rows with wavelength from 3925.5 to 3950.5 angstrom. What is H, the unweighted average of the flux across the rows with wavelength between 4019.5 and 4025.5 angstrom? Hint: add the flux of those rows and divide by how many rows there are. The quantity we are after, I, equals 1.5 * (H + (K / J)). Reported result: 21.7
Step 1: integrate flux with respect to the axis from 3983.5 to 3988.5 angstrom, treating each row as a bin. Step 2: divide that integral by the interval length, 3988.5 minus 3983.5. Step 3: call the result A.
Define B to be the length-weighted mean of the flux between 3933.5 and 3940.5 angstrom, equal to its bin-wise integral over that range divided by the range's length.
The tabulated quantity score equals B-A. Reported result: -9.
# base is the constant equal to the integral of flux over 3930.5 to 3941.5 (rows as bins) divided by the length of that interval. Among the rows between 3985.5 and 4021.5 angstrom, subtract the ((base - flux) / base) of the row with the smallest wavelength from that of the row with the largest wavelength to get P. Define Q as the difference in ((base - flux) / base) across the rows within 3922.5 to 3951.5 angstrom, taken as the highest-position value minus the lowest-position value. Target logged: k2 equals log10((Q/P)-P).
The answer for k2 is 0.92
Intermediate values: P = 0.0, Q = -0.4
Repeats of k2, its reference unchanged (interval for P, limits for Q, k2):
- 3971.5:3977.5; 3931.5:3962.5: 0.36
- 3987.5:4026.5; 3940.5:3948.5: 0.22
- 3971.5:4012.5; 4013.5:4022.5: 0.19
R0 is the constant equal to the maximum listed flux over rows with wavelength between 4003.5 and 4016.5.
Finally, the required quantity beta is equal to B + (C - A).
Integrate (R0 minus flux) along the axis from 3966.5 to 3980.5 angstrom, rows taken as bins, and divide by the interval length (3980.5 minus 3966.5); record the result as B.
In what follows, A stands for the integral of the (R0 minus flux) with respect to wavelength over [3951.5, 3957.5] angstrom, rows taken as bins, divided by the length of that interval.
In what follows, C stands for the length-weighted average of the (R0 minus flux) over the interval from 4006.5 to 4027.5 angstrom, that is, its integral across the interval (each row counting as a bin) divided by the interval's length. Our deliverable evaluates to 5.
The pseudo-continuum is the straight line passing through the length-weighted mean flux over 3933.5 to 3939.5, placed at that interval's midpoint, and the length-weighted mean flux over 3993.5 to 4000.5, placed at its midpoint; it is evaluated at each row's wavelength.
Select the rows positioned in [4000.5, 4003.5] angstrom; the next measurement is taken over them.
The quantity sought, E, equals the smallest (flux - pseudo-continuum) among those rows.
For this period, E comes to -1.3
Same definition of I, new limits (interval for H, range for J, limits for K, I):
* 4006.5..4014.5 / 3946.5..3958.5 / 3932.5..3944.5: 21.0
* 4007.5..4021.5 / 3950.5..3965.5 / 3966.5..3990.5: 21.5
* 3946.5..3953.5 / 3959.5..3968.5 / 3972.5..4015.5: 19.6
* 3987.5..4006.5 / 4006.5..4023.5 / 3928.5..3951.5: 20.8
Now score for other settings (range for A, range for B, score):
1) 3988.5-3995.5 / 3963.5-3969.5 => -10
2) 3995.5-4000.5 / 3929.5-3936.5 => -10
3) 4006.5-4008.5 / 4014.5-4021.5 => 1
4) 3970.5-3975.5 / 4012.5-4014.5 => 6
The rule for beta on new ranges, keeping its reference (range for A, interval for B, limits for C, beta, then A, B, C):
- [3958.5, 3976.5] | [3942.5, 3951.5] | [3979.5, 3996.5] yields -3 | 7.4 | 4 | 1.0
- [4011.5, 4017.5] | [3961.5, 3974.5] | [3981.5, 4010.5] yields 9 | 0.6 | 9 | 1.2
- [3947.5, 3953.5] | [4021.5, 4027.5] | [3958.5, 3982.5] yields 3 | 2.7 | 0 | 6.1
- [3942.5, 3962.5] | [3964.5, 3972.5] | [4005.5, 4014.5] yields 8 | 3.3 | 10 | 1.1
